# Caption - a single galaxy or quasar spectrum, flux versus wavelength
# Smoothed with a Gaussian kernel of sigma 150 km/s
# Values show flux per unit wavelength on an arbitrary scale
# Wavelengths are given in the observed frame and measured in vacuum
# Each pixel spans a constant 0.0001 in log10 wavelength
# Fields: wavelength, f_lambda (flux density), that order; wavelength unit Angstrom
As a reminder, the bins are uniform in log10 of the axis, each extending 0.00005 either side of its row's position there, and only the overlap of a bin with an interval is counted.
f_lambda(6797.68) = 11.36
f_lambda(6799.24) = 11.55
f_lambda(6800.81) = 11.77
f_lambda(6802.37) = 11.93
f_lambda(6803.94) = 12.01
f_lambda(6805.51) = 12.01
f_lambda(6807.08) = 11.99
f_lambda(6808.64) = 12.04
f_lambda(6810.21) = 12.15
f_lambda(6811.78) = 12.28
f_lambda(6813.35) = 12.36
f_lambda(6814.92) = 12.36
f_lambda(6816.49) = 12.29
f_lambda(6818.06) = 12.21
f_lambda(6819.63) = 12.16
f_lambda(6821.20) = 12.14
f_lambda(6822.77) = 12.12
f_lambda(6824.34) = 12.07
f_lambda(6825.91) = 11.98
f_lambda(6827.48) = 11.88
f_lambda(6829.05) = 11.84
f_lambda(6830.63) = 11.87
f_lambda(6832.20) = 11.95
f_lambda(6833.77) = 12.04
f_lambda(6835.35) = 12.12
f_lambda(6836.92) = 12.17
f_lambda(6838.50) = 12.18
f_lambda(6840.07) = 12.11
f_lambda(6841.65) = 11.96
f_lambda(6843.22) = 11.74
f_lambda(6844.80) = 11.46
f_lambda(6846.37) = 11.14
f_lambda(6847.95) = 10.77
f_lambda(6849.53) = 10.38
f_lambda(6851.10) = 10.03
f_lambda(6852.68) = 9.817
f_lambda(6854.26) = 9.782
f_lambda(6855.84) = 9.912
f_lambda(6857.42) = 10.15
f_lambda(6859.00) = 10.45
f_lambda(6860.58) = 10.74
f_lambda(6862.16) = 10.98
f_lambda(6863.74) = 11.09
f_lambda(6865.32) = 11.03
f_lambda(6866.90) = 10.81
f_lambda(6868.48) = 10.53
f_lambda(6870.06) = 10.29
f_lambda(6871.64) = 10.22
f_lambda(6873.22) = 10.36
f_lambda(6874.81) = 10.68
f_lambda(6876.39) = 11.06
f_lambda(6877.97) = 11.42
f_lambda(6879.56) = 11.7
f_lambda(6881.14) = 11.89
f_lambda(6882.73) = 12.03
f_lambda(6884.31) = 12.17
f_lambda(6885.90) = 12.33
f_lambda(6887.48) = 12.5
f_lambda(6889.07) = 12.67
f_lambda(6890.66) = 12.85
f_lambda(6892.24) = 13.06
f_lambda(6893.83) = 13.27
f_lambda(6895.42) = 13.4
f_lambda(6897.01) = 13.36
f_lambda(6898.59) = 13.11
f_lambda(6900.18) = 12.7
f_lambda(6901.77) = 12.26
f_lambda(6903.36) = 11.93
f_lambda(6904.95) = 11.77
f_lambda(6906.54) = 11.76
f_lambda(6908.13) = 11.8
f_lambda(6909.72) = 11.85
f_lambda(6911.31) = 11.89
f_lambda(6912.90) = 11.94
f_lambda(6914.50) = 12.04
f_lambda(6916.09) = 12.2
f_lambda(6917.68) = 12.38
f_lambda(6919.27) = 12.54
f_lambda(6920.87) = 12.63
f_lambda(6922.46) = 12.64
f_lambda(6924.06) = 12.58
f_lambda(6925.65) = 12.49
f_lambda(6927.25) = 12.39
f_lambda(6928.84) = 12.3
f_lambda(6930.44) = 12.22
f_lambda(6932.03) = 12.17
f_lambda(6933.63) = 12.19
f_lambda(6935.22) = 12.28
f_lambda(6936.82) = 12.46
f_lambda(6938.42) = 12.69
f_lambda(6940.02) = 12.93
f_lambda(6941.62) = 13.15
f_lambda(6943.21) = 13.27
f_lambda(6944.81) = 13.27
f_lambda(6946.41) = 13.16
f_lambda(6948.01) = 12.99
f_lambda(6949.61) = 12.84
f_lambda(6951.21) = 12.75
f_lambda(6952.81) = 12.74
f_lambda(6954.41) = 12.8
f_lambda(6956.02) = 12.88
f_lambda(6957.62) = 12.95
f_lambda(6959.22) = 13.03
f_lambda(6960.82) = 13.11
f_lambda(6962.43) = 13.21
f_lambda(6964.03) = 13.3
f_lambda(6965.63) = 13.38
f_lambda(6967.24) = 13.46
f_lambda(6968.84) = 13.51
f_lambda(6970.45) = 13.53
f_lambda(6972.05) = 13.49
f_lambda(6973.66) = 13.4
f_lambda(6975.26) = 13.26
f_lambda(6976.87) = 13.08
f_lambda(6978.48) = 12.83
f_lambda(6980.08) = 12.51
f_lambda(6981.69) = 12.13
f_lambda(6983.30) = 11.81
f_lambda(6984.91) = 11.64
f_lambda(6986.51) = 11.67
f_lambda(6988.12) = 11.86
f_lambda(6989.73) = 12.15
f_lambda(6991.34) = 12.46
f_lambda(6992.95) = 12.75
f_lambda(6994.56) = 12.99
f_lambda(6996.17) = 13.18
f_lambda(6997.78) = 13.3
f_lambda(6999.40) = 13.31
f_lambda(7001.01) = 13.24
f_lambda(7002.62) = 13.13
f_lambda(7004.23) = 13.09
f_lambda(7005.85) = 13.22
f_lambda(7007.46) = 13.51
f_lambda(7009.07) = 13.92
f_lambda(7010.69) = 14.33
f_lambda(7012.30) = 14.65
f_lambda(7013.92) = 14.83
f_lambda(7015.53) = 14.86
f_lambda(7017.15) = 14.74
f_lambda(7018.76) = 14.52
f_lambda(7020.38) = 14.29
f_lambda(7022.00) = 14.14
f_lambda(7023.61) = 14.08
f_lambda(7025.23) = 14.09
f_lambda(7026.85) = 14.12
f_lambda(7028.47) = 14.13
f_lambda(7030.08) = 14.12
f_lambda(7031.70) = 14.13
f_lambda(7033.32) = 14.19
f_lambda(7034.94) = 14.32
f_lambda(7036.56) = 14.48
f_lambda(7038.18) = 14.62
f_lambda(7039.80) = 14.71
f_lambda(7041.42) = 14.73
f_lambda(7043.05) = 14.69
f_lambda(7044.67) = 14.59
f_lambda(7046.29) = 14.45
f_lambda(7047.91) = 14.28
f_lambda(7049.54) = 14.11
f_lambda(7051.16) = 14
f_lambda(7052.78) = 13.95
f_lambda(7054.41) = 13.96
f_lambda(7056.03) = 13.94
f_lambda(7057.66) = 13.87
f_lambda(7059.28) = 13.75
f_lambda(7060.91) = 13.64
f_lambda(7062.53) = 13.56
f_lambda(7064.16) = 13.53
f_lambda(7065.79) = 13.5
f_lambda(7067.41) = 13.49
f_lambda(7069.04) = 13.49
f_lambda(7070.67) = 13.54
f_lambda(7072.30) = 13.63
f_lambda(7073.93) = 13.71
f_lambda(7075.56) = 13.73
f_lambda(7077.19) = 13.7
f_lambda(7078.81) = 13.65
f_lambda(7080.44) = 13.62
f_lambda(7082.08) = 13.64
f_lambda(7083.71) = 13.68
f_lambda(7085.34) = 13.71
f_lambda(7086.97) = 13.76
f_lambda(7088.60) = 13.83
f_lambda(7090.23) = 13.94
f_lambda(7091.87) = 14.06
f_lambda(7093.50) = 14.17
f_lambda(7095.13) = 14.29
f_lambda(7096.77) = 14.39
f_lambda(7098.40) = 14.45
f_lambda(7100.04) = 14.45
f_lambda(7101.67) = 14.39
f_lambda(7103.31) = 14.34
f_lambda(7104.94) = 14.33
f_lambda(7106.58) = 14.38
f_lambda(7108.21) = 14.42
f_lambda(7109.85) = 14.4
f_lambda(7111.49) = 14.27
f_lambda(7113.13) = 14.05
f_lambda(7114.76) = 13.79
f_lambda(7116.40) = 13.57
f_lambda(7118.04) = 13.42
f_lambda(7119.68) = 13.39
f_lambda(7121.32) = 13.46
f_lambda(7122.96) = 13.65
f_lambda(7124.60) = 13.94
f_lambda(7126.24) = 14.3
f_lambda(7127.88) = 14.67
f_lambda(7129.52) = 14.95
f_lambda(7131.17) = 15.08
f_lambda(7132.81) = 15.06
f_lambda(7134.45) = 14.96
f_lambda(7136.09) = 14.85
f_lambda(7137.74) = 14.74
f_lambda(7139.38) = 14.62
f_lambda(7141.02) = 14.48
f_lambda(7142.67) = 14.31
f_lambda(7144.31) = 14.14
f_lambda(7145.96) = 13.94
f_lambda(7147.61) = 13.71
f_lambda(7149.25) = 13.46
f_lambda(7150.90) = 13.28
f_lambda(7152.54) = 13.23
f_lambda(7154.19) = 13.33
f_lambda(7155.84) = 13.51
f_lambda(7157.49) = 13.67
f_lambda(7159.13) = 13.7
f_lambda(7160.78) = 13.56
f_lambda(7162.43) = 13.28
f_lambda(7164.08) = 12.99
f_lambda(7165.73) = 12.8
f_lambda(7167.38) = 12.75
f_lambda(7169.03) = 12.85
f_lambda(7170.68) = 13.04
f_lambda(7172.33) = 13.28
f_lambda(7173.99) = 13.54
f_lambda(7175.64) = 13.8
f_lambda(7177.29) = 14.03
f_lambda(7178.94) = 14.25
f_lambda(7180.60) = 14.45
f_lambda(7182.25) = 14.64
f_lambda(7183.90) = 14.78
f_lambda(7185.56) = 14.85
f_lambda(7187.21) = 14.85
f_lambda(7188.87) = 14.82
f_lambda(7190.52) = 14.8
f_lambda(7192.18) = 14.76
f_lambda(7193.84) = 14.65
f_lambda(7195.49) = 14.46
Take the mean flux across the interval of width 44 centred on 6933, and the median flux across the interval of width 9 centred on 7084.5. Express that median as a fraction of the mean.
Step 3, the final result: 1.09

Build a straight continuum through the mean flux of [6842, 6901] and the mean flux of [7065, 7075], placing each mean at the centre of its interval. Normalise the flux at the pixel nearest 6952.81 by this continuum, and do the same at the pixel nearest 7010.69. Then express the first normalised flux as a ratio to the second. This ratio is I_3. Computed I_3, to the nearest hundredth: 0.93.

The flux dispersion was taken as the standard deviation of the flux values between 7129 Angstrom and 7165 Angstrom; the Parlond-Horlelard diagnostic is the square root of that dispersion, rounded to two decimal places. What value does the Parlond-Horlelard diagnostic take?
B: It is 0.83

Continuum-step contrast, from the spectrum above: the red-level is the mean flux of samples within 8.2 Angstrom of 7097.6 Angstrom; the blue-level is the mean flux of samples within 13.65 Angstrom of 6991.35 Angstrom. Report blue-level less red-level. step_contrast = -1.7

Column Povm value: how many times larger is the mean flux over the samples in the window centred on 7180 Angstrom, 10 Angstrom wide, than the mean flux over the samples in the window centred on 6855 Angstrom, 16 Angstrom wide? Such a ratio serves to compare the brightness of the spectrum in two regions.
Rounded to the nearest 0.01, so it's 1.39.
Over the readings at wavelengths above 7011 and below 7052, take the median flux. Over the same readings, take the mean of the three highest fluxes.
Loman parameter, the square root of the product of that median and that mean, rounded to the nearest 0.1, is 14.6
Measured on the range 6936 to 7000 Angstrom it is 13.2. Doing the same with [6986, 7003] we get 13.1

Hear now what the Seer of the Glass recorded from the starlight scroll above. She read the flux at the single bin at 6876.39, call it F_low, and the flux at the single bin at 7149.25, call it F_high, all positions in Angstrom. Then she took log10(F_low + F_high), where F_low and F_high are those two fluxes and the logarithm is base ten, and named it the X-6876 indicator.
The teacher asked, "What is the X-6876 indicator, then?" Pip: 1.390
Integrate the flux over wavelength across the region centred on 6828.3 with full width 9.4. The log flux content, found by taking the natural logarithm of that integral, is 4.72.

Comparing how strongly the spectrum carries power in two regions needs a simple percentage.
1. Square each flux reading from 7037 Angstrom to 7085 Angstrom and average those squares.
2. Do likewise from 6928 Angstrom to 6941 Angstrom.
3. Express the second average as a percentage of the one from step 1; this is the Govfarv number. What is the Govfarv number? 79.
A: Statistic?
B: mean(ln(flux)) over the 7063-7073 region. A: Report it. 2.60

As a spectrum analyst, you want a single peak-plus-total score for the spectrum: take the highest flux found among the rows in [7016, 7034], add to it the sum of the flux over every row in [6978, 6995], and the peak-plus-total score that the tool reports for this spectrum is 150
